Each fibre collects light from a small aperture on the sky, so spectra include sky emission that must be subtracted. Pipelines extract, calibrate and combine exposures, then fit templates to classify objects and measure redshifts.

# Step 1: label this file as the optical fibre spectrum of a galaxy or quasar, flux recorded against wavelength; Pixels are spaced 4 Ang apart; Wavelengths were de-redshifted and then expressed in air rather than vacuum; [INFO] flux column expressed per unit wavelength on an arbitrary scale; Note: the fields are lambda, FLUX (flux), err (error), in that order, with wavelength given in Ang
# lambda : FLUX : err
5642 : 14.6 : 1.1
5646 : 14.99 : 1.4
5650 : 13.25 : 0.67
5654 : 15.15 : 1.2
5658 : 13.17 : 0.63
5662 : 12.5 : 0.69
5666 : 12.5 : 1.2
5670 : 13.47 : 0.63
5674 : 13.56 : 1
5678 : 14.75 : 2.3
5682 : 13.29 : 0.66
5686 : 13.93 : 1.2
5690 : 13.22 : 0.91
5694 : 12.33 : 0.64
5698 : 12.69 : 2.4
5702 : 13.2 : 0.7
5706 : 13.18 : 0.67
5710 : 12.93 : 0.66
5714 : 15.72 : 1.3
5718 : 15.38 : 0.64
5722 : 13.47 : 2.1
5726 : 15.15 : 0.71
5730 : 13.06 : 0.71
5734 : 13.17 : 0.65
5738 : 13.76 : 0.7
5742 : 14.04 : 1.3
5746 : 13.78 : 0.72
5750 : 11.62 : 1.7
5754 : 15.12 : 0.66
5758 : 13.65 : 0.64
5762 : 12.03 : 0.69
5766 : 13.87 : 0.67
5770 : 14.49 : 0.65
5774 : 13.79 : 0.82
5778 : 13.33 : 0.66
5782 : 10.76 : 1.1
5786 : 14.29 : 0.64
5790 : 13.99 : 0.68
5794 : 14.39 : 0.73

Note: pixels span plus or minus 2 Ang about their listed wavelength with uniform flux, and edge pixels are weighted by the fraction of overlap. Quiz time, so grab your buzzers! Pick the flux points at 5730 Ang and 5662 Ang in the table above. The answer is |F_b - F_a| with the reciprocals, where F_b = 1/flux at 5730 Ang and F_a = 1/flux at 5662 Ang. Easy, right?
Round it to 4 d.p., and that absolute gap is 0.0034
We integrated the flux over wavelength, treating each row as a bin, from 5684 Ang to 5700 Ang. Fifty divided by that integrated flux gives 0.240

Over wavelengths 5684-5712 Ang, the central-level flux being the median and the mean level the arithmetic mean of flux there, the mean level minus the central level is -0.11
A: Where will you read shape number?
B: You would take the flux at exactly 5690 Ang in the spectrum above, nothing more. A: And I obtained 13.22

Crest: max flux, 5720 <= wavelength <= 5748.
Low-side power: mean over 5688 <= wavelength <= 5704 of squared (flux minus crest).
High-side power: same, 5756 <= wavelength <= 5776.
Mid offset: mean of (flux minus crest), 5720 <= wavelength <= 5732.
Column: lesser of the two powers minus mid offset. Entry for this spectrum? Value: 4.4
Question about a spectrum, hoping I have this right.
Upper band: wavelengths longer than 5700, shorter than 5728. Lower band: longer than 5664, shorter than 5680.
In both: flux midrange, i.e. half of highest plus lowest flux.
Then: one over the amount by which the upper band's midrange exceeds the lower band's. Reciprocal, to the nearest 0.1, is 1.4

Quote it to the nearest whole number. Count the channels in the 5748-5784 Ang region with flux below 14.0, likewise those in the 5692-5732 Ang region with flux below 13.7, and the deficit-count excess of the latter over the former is 0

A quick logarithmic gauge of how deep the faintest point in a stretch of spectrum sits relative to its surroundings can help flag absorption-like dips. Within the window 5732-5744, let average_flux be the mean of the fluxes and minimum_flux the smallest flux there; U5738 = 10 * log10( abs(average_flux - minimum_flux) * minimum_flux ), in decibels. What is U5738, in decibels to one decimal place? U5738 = 8.1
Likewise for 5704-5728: 12.5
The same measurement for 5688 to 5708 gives 8.6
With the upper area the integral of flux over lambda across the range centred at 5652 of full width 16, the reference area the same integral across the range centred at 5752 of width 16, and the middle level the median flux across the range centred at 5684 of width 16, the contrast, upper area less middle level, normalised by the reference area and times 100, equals 98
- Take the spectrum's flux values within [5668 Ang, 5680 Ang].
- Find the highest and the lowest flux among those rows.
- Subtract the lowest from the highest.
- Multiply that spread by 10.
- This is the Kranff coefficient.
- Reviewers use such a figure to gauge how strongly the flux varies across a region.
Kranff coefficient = 13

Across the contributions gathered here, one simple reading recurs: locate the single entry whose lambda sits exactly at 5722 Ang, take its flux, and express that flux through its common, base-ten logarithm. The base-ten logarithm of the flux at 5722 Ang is 1.13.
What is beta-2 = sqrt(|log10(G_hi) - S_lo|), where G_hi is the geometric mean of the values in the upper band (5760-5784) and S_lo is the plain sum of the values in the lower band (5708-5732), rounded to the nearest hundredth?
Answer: 9.20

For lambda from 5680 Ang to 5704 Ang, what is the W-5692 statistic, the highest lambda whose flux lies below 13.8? 5702 Ang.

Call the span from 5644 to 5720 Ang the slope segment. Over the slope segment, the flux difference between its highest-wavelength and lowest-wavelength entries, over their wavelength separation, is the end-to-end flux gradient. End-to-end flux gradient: 0.01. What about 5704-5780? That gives 0.00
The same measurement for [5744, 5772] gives 0.03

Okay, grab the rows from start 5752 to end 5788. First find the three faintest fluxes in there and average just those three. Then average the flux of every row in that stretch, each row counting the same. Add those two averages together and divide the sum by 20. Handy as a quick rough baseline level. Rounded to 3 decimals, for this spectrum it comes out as 1.276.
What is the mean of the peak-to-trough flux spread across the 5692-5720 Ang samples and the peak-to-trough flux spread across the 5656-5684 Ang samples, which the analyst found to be 2.82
